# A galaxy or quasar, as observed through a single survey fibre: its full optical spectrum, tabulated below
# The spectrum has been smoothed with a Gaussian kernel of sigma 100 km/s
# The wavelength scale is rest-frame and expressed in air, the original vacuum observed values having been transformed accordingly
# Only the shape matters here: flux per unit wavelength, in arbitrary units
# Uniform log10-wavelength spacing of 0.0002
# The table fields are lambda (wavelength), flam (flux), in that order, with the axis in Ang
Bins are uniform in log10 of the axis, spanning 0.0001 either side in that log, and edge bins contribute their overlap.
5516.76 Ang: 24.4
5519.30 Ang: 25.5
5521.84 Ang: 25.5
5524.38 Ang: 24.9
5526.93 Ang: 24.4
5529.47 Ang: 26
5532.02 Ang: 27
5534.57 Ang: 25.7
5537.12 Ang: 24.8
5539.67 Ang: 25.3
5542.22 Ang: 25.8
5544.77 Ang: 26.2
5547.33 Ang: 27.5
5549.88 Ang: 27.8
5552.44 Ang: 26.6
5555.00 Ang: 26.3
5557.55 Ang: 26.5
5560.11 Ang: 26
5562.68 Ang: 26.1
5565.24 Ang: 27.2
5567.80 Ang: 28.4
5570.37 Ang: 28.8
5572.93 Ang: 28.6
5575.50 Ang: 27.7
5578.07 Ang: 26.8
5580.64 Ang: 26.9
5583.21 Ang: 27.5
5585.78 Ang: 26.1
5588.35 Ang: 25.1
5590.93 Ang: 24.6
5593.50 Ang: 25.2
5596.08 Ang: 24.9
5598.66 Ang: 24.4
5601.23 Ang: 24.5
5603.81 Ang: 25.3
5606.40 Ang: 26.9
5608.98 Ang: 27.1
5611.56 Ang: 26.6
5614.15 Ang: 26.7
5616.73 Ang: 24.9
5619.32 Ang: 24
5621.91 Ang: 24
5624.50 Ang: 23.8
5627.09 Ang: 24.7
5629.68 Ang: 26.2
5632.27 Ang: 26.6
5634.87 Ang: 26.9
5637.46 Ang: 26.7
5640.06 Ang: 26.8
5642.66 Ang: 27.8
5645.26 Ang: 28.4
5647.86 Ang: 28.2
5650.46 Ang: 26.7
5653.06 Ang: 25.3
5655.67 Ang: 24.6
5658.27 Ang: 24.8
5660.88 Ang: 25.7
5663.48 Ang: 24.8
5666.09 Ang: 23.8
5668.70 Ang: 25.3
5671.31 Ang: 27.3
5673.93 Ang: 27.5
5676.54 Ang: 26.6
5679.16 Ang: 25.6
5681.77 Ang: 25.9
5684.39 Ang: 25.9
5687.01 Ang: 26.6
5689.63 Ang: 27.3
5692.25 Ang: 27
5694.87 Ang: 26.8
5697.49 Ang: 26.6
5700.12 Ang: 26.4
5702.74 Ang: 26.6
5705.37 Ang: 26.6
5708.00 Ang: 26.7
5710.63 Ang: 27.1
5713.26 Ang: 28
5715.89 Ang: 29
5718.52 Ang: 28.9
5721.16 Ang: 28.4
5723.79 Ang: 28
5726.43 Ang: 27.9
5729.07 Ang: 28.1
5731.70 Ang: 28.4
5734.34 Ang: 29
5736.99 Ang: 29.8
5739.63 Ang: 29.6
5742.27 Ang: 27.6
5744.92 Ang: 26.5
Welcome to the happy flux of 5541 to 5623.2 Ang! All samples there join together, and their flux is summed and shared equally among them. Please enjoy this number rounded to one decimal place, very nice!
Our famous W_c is 26.3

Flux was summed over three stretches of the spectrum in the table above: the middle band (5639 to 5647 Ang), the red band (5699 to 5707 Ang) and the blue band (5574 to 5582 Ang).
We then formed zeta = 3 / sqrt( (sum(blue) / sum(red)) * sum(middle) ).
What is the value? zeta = 0.326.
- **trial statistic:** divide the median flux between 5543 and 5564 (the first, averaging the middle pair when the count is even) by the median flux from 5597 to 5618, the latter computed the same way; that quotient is 1.02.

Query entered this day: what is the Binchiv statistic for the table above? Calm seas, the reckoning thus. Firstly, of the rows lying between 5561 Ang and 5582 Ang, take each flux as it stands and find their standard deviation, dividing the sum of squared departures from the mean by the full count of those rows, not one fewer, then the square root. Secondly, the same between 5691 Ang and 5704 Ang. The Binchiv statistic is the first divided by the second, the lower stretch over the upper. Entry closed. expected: 4.5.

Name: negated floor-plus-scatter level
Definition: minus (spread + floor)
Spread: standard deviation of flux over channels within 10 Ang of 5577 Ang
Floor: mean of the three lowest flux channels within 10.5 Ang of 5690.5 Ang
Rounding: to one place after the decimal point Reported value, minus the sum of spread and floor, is -27.0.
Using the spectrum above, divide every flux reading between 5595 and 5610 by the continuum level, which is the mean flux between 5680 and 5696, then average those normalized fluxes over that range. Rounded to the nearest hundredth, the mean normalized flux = 0.96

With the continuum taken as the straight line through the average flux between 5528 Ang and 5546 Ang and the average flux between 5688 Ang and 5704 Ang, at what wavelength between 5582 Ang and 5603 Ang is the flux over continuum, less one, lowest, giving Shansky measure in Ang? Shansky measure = 5598.66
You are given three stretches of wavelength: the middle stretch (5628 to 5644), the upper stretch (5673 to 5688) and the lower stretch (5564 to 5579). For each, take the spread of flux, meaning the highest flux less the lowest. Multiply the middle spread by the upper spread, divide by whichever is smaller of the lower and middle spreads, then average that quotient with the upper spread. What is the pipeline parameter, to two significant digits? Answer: 1.9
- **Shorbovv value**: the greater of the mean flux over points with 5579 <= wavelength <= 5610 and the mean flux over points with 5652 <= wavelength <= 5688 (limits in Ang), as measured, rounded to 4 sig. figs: 25.71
